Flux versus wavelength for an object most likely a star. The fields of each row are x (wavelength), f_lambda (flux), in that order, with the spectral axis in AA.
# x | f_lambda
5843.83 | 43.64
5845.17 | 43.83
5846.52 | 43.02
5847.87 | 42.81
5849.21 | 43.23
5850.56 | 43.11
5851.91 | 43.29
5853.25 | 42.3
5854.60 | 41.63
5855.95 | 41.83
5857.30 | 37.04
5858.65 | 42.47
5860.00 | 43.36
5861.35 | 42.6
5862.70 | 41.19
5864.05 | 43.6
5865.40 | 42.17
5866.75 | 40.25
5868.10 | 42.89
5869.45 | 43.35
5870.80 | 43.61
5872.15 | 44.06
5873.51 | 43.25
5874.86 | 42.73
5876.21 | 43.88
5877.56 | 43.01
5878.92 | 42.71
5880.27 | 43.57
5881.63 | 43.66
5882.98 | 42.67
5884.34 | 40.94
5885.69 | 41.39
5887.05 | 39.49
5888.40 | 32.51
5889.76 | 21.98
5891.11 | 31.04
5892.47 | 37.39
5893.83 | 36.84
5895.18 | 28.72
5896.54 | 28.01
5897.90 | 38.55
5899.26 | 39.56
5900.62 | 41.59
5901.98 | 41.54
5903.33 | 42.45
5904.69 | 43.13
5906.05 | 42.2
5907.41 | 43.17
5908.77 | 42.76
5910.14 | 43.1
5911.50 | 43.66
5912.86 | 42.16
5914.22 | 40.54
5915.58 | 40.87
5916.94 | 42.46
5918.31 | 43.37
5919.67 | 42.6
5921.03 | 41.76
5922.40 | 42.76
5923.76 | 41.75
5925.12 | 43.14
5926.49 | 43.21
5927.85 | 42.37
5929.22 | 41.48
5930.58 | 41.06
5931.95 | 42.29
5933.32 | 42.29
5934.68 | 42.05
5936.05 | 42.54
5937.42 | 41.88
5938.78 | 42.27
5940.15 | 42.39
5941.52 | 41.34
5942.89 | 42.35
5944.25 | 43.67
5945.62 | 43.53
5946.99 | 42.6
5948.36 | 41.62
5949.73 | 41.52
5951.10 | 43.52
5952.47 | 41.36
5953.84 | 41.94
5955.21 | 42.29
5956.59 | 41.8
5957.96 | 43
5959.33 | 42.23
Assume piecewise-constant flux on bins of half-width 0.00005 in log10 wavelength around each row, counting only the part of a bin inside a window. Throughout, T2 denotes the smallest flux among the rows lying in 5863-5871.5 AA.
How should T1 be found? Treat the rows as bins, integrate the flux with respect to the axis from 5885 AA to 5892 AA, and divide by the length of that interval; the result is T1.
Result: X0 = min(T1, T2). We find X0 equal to 33.4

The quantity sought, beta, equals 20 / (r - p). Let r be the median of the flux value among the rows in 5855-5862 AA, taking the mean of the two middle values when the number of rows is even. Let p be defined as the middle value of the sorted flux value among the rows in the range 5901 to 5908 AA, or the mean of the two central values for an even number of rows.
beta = 1000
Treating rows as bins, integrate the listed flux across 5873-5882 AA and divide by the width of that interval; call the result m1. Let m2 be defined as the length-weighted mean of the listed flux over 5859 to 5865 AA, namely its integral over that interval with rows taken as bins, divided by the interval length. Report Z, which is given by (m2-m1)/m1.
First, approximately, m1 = 43.2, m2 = 42.6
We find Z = -0.014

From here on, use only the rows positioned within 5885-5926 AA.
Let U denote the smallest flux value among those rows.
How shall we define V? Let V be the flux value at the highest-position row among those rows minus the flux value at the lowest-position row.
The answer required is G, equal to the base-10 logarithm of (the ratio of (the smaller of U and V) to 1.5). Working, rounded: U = 21.98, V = 1.75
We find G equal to 0.07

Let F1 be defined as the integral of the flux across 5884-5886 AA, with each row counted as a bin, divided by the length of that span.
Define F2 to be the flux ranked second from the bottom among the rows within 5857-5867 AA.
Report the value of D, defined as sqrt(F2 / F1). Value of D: 0.99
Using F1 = 41.3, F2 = 40.25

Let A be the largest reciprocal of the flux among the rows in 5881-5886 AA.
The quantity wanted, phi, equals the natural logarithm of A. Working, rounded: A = 0.0244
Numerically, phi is -3.71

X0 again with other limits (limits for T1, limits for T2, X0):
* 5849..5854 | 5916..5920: 42.5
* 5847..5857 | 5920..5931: 41.1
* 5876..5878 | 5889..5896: 22.0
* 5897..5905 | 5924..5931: 40.7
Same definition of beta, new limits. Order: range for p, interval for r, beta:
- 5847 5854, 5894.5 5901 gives -4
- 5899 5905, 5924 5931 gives 26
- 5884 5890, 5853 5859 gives 9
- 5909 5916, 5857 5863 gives 65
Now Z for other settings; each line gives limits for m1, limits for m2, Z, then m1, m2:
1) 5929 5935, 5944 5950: 0.017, 41.9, 42.6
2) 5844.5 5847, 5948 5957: -0.033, 43.4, 42.0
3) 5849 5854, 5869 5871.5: 0.015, 42.9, 43.6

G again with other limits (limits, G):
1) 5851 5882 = -0.61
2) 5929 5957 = -0.67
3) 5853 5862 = -0.70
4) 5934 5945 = 0.03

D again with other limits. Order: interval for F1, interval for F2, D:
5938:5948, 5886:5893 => 0.85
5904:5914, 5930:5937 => 0.99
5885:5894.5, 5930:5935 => 1.11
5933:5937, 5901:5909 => 1.00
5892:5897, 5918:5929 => 1.13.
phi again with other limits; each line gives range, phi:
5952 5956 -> -3.72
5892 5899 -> -3.33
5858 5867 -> -3.70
